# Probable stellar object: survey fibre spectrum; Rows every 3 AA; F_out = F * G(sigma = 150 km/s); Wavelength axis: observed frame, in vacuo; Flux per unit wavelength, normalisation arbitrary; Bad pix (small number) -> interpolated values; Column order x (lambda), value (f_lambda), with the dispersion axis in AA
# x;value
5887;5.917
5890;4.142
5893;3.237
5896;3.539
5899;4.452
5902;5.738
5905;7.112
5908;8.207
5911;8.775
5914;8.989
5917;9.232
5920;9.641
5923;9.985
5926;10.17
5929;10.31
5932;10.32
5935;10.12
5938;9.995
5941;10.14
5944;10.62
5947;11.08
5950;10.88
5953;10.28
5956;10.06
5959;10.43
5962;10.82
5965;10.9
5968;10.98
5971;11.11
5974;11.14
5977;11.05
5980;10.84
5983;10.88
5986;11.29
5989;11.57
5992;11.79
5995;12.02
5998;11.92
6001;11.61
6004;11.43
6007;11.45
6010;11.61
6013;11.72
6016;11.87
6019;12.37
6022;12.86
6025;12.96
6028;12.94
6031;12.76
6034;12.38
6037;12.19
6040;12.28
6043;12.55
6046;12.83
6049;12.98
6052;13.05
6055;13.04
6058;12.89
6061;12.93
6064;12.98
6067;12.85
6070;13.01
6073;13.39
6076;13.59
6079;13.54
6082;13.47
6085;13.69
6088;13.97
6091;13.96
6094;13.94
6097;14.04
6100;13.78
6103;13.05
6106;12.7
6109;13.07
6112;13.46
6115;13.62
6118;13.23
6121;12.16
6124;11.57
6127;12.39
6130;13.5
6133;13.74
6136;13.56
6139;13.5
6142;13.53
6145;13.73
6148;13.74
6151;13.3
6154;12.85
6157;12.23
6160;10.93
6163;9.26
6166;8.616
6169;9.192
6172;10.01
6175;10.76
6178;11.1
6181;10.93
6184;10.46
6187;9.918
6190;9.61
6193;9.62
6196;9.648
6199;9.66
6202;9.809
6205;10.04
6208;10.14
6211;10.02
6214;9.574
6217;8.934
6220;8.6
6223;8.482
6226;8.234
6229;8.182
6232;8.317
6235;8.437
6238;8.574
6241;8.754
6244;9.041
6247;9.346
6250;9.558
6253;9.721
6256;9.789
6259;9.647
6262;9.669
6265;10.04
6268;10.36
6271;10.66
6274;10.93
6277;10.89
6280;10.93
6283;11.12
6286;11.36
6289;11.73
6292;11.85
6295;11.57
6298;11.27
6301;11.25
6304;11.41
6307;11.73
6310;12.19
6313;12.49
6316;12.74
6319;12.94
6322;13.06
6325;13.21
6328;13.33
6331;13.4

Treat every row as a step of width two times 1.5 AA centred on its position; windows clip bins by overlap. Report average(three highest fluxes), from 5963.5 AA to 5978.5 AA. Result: 11.1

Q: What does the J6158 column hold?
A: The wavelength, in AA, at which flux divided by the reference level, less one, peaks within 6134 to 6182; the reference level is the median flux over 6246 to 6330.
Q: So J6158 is 6148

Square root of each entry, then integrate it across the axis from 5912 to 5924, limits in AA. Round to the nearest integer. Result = 37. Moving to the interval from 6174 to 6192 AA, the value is 58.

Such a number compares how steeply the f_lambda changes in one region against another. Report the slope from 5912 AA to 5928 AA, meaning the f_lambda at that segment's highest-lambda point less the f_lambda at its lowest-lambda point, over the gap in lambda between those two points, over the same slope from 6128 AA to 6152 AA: -10.3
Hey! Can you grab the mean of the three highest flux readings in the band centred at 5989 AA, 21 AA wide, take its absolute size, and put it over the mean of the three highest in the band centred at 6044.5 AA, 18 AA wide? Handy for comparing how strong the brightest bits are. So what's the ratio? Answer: 0.92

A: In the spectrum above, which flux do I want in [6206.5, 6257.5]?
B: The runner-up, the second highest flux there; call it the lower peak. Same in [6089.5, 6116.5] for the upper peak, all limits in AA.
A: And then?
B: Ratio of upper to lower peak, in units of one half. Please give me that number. 2.8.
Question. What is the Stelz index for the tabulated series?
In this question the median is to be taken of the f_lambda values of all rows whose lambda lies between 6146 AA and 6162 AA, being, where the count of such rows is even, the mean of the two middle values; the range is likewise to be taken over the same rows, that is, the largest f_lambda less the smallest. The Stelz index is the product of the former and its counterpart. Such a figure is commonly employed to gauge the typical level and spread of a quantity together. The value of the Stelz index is 36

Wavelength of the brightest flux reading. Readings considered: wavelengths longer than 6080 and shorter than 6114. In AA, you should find 6097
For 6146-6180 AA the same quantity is 6148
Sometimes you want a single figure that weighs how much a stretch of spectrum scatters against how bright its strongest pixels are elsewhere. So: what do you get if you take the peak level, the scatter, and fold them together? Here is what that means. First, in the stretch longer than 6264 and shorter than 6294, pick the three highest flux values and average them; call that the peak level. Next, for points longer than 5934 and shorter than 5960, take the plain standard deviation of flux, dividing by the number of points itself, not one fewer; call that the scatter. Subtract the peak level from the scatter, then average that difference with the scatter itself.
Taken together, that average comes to -5.46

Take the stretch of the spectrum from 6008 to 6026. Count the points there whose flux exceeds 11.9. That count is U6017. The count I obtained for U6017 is 3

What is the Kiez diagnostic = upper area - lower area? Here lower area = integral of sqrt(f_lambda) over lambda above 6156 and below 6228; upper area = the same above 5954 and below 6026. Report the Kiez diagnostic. 18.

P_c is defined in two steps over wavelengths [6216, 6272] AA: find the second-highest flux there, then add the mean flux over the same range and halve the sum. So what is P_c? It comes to 10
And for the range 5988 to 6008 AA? 12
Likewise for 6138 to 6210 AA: 12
